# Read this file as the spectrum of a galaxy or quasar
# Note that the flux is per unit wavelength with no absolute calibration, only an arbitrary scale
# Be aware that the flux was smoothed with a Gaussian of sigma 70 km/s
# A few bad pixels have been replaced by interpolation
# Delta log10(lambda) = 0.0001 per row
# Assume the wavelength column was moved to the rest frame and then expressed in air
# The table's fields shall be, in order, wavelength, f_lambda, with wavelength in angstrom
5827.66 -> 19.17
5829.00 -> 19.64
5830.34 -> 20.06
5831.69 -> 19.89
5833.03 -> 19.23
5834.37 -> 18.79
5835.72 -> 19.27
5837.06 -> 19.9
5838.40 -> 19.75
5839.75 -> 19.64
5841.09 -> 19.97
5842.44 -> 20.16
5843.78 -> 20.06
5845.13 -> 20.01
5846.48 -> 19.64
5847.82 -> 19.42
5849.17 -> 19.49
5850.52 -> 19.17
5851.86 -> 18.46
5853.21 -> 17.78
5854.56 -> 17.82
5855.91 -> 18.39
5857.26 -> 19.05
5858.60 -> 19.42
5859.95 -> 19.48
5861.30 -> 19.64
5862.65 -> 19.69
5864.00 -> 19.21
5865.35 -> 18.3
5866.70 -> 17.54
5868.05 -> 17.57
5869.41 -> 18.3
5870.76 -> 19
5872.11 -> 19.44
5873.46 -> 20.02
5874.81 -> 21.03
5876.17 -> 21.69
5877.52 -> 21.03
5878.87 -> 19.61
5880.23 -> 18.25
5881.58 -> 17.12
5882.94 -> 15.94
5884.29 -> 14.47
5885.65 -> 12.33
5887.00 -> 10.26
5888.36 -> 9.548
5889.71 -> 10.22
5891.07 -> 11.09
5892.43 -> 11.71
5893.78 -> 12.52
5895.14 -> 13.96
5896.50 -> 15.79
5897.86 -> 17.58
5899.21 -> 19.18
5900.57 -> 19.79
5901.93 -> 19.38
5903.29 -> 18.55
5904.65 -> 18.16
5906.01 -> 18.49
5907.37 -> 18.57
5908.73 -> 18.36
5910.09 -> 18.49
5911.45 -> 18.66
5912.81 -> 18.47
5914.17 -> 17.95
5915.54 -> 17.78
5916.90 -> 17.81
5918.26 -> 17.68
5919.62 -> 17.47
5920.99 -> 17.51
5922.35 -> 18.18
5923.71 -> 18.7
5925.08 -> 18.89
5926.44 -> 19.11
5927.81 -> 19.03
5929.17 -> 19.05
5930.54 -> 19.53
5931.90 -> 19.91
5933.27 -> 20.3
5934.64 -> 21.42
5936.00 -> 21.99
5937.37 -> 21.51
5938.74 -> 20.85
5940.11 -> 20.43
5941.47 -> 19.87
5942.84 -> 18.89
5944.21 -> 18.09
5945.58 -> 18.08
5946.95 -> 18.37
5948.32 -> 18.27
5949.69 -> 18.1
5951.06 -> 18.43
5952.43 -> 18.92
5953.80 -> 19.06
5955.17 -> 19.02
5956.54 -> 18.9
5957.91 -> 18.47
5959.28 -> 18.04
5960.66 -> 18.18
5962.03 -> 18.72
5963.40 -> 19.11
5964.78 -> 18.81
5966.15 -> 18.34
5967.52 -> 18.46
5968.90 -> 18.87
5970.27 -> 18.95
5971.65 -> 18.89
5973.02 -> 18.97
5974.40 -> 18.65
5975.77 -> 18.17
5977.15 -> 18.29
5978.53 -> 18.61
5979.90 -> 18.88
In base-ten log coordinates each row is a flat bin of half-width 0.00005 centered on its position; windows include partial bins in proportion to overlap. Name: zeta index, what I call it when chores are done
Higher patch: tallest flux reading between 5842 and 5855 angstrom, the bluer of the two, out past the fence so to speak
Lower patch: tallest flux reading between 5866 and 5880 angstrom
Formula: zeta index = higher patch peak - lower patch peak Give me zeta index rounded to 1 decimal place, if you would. -1.5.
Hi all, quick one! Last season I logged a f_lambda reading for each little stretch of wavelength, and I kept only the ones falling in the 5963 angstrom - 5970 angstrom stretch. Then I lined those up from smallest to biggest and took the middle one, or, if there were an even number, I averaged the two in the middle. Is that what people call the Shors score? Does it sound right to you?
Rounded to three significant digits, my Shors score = 18.8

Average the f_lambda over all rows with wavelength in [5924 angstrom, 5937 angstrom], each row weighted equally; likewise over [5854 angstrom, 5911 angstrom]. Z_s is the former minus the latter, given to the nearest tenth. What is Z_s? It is 2.6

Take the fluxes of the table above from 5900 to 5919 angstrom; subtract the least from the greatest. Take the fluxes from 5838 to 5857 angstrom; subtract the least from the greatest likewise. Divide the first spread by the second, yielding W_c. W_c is 0.89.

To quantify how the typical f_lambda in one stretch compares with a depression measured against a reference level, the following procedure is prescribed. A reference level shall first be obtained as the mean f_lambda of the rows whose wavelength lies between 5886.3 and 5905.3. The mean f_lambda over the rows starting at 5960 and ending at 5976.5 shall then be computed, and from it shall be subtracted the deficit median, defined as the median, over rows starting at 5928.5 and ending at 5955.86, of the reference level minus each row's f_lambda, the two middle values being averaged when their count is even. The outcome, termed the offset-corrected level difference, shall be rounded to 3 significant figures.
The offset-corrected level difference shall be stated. 22.9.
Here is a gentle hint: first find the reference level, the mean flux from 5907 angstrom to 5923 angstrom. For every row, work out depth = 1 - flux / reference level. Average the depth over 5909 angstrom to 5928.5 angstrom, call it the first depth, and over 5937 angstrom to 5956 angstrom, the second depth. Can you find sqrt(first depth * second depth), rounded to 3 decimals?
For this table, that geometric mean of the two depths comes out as 0.025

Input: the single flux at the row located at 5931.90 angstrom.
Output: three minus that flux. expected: -16.9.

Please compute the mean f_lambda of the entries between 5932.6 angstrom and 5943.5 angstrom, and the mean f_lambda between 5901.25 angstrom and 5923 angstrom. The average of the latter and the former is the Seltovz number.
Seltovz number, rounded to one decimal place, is 19.4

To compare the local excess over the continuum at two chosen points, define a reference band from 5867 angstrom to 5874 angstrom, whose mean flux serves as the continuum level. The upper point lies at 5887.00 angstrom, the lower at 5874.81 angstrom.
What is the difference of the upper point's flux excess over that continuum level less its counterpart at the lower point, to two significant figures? -11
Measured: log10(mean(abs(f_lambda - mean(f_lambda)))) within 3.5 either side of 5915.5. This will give -0.66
